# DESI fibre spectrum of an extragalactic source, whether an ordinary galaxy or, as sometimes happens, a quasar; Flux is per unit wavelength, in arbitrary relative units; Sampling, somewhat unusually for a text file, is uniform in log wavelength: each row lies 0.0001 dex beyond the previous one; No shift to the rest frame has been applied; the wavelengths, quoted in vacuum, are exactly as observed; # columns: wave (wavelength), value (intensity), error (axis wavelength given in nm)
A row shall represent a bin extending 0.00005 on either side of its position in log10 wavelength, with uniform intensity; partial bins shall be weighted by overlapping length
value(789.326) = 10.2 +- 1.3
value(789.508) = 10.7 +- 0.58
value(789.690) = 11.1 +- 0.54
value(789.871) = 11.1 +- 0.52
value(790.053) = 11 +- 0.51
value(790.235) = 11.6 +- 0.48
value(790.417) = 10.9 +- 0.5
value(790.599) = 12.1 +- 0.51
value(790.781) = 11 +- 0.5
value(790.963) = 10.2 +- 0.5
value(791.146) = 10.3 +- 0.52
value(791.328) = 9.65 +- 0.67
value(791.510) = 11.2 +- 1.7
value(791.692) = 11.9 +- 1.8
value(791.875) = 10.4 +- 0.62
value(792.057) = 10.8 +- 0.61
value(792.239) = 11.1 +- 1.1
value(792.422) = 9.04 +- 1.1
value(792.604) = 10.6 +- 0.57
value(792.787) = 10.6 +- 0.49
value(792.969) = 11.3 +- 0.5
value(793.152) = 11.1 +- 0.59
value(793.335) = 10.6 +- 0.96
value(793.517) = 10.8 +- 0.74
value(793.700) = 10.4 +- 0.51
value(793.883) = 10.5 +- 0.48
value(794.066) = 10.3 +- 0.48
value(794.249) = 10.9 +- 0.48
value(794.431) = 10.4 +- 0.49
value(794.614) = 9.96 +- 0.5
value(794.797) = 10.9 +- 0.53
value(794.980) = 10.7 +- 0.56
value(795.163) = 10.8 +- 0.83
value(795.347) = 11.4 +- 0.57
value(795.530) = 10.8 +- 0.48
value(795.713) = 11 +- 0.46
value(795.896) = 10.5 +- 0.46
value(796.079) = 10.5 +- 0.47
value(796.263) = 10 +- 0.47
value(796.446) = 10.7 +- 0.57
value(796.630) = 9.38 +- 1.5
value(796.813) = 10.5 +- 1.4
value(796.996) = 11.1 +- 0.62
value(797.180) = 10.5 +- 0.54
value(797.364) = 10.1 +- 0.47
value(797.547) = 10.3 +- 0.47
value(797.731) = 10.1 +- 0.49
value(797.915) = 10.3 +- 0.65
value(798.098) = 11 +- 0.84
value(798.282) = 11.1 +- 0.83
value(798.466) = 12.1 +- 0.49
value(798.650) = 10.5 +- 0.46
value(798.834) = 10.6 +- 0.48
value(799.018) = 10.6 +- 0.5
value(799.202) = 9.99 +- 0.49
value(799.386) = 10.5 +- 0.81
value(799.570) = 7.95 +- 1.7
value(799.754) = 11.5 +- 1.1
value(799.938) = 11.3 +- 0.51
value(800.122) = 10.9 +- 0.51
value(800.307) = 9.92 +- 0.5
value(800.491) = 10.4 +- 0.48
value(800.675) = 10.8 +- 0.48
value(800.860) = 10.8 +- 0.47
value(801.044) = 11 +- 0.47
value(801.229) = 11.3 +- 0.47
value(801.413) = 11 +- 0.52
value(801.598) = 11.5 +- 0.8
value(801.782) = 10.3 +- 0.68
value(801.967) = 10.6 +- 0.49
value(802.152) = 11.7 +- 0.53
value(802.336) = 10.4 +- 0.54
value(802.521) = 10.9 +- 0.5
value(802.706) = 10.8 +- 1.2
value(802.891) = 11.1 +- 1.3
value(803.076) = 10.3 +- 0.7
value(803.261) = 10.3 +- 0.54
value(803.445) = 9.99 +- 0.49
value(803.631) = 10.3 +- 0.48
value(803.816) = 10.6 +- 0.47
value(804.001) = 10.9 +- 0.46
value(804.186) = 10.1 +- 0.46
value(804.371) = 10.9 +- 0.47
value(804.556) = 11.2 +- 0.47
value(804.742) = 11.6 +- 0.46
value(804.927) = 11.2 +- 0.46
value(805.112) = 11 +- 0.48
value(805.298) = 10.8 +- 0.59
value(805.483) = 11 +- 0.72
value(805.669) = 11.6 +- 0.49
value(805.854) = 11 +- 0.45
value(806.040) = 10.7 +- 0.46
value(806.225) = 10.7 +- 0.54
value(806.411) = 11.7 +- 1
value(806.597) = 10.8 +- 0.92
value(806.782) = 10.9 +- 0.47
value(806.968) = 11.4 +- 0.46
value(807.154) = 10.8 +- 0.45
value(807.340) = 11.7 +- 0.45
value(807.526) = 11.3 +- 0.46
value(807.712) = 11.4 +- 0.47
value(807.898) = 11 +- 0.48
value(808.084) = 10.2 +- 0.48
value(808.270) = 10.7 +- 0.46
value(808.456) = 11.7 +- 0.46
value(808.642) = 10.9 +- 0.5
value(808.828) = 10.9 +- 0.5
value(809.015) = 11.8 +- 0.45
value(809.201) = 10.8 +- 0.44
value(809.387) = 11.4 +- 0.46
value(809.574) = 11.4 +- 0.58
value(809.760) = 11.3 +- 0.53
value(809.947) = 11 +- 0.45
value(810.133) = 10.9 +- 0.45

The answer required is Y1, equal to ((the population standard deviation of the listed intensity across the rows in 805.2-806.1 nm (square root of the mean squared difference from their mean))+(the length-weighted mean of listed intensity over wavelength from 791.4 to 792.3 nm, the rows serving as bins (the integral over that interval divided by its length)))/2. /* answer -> 5.68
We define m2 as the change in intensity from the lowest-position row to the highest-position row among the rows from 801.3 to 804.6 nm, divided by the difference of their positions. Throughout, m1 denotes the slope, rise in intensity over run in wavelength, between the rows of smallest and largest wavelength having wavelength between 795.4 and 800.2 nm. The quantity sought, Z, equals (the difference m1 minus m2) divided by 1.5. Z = -0.03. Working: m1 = 0.0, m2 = 0.1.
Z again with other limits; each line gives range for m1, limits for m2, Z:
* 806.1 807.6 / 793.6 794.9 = 0.00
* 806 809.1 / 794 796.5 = 0.13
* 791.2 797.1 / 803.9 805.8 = -0.11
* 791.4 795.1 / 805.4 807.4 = -0.35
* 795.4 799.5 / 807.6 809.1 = -0.26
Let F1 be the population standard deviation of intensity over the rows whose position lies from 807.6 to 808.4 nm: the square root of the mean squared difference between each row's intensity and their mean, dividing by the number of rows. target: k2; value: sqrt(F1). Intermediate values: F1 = 0.44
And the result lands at 0.66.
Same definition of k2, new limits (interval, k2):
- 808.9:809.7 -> 0.60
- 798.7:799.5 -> 0.50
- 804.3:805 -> 0.50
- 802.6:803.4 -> 0.58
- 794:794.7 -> 0.58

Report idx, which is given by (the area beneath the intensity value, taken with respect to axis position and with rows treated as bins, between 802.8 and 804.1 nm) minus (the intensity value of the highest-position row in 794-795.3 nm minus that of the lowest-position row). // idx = 13.1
